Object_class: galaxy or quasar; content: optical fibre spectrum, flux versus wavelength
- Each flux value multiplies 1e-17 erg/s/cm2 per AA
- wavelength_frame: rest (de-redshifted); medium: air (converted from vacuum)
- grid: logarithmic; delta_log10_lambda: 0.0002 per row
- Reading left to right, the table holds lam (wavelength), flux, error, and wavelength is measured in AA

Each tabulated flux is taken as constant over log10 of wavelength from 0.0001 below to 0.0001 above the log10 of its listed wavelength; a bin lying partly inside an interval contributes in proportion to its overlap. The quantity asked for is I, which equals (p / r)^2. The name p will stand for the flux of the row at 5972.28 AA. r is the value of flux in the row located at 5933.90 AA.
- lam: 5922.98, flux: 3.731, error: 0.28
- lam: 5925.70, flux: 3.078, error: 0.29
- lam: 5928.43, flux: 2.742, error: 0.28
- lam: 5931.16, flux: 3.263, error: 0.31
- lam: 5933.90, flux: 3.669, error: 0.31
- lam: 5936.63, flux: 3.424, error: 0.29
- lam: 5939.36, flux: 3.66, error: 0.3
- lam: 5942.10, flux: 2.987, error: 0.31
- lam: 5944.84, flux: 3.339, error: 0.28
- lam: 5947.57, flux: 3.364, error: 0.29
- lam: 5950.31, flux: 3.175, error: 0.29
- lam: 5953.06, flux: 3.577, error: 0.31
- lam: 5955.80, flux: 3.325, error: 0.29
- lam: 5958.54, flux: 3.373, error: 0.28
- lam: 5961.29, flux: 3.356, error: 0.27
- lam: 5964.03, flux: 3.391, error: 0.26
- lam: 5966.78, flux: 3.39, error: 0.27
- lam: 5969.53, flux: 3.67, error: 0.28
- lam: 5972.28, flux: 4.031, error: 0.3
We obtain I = 1.2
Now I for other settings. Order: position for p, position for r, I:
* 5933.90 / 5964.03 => 1.2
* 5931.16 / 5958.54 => 0.9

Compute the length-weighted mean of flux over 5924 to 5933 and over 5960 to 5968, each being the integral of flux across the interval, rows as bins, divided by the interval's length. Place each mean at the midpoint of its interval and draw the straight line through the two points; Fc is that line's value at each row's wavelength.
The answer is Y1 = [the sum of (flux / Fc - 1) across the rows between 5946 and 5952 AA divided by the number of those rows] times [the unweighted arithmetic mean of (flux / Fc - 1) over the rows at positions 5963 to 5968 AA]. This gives 0.000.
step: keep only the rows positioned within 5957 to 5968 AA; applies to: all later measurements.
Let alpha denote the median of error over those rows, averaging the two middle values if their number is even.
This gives 0.270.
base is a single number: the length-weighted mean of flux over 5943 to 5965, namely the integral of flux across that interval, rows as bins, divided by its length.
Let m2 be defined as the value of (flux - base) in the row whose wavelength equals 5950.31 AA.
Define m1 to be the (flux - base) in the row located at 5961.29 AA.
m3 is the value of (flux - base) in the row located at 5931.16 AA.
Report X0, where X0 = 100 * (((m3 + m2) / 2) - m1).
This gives -14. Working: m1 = 0.0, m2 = -0.179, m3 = -0.09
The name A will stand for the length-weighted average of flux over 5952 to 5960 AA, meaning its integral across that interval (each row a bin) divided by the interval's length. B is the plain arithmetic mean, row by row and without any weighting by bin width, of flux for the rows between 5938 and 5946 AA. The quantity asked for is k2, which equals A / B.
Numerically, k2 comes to 1.03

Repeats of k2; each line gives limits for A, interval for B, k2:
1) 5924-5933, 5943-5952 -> 0.94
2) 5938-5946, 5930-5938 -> 0.96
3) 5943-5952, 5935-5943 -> 0.98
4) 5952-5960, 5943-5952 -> 1.04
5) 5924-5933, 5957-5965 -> 0.92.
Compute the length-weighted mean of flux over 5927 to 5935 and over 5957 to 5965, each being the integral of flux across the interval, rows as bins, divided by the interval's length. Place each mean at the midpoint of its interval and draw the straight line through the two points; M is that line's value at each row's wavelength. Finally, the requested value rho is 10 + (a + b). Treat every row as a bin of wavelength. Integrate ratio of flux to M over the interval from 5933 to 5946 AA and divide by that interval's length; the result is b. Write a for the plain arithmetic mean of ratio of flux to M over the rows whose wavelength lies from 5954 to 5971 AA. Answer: 12.1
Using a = 1.01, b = 1.05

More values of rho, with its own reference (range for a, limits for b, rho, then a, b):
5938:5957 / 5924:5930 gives 11.9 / 1.01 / 0.93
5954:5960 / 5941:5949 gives 12.0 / 1.00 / 0.99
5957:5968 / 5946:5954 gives 12.0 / 1.00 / 1.01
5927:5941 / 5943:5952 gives 12.0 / 1.04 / 1.00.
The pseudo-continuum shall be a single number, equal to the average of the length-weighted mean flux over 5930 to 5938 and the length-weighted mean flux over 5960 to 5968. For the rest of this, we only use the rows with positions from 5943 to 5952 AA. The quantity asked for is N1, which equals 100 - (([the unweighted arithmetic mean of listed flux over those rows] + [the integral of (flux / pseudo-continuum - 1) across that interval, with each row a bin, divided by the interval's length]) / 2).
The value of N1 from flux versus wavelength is 98.37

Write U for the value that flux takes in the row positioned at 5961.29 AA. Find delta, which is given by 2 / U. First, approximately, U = 3.356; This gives 0.596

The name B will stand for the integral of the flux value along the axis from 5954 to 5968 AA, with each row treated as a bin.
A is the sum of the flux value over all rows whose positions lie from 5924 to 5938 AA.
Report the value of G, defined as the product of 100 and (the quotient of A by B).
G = 34.2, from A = 16.2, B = 47.2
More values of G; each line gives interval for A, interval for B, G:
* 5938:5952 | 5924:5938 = 36.3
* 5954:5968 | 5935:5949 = 35.8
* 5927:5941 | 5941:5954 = 39.3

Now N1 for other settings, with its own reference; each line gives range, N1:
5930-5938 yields 98.27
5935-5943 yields 98.33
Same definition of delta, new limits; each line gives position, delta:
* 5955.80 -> 0.602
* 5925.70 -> 0.650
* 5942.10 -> 0.670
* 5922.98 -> 0.536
